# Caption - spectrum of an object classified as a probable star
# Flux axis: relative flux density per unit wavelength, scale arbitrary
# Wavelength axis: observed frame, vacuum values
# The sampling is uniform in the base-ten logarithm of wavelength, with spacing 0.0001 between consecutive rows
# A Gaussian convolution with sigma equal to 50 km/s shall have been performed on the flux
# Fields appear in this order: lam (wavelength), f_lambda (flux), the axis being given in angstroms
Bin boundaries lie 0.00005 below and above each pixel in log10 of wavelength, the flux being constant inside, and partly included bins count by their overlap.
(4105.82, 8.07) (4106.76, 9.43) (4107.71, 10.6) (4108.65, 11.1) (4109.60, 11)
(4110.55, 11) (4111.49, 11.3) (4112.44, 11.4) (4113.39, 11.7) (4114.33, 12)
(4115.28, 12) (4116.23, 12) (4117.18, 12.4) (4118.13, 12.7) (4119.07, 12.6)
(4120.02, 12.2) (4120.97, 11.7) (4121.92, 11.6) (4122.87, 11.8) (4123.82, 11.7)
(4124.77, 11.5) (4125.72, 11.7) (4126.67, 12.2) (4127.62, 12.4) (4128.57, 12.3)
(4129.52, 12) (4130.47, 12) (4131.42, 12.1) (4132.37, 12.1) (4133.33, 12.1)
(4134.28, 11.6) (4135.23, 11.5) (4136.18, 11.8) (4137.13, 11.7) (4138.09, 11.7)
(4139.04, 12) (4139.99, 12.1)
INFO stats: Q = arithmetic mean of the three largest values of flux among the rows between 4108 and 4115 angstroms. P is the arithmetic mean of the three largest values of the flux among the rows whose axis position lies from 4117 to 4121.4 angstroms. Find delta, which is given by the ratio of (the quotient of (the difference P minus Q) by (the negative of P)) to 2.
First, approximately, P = 12.6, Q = 11.7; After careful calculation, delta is -0.034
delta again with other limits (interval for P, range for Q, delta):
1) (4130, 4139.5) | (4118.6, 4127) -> 0.010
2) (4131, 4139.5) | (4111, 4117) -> -0.004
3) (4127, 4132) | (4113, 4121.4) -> 0.012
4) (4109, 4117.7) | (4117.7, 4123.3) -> 0.015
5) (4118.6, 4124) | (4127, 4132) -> 0.003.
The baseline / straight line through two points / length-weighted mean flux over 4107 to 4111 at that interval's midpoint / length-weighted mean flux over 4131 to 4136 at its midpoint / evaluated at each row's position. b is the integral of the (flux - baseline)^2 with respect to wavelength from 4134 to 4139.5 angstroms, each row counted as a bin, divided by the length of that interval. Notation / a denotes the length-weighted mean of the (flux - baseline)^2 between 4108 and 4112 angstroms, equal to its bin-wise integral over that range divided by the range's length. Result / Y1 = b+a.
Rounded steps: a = 0.06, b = 0.1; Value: 0.2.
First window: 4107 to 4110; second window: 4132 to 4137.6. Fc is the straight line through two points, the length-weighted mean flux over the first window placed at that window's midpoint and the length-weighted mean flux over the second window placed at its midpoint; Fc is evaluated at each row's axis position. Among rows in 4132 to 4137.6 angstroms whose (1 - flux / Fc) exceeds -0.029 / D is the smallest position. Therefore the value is 4134.28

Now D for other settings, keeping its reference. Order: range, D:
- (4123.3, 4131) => 4124.77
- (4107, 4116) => 4107.71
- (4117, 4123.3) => 4121.92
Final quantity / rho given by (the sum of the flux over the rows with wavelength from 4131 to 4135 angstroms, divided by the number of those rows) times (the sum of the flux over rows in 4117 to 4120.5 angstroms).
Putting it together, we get 598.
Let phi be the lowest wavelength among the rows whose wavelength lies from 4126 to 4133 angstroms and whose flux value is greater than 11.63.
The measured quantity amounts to 4126.67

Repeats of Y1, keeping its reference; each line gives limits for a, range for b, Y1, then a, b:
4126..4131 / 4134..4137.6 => 0.4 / 0.30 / 0.1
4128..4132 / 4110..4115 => 0.5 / 0.18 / 0.4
